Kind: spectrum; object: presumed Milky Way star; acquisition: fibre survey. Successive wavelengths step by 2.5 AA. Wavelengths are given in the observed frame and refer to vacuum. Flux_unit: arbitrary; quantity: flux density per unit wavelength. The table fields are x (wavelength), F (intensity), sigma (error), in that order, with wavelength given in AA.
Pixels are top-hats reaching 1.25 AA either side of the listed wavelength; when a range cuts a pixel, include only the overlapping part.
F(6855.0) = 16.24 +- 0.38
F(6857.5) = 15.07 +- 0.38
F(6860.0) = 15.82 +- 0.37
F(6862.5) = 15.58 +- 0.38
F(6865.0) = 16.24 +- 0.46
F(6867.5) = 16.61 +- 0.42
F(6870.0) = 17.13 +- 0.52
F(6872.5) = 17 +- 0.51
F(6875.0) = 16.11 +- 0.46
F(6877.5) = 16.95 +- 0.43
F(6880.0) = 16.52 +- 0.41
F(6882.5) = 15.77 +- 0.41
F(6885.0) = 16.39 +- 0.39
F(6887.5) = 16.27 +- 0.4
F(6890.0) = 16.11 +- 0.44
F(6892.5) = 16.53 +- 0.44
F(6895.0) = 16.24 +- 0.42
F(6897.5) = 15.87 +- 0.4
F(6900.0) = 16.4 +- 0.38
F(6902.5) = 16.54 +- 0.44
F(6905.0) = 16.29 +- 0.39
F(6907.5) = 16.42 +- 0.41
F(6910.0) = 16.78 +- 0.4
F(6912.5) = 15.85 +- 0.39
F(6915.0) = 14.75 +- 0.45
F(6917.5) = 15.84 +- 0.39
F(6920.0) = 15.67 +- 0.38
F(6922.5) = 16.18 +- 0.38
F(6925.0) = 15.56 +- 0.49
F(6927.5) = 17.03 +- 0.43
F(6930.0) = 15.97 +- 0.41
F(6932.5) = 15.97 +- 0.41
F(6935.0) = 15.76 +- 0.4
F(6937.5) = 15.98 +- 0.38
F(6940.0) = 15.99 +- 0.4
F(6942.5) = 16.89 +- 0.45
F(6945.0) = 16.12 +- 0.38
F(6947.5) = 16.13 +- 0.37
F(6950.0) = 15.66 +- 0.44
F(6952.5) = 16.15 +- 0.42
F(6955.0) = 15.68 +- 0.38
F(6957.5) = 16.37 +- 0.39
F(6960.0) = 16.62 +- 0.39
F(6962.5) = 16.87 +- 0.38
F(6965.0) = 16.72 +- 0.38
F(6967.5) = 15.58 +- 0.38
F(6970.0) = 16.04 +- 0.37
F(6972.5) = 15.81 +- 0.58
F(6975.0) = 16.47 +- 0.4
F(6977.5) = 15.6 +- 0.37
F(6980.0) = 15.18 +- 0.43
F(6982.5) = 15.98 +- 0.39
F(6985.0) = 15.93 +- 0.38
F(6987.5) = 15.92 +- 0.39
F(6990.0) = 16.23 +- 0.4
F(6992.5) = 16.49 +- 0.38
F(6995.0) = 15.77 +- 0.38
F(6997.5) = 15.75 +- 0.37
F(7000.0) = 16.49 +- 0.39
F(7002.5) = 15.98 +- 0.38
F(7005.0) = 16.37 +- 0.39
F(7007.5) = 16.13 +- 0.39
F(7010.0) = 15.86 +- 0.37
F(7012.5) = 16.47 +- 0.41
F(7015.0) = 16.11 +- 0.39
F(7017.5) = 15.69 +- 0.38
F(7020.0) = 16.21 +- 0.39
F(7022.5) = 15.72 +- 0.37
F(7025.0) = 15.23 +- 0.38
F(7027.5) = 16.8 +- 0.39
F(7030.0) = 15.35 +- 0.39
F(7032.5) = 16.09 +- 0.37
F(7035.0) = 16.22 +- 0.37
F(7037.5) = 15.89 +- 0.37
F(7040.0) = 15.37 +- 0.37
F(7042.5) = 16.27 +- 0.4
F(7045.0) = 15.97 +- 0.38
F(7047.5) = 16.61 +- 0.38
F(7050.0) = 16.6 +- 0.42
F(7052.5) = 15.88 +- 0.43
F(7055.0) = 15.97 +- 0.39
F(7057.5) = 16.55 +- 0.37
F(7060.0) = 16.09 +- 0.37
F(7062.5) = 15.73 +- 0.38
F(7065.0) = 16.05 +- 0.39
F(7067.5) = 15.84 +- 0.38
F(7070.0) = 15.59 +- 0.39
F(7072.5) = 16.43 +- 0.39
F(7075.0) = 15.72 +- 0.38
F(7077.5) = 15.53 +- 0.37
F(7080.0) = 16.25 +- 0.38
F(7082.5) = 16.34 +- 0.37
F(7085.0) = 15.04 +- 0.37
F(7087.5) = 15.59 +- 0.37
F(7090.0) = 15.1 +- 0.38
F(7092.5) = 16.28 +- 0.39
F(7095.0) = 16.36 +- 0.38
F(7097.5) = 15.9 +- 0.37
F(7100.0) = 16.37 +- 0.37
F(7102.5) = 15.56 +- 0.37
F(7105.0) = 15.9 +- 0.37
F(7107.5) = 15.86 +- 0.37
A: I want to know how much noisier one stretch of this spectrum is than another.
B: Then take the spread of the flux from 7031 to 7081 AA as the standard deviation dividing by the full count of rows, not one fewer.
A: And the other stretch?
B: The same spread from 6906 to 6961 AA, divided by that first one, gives 1.43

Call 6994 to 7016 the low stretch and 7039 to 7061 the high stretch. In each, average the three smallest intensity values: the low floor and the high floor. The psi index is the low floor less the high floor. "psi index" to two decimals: 0.05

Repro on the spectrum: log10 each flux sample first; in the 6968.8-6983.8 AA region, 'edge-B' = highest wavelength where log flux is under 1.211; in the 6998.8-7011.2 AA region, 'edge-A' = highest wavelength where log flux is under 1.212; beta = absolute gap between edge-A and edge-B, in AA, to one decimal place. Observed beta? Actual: 27.5 AA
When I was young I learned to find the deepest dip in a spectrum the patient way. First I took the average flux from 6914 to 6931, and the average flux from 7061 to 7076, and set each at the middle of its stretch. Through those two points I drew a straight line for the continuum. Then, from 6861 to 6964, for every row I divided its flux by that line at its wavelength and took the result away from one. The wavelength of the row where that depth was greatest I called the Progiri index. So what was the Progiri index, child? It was 6915.0 AA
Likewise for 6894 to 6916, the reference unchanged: 6915.0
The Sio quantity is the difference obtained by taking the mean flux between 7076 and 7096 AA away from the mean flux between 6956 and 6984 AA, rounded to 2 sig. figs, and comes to 0.30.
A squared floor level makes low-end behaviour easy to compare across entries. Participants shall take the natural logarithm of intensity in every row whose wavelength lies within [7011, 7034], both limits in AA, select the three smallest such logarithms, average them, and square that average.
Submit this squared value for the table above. 7.485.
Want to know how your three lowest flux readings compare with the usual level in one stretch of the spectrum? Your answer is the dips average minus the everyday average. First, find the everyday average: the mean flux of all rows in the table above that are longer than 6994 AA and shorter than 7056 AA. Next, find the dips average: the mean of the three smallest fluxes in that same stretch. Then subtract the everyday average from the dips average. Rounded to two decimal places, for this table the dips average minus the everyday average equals -0.72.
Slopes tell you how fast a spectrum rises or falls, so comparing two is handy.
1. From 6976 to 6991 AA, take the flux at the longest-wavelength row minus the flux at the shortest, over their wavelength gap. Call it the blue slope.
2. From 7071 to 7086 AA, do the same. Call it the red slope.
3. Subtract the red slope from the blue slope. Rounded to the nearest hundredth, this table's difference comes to 0.16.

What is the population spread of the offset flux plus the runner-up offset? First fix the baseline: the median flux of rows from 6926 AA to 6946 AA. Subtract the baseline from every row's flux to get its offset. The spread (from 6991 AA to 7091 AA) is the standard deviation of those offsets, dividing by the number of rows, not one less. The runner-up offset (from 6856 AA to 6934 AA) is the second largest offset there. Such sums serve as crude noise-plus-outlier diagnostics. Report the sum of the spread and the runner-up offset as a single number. 1.47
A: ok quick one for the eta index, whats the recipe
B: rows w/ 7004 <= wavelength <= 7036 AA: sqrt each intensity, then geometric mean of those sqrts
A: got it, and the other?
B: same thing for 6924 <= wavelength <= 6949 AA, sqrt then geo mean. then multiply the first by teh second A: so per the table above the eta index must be 16.1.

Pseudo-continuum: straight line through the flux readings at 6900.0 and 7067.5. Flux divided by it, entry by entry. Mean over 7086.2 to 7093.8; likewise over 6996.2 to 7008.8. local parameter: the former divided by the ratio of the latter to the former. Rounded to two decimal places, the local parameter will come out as 0.98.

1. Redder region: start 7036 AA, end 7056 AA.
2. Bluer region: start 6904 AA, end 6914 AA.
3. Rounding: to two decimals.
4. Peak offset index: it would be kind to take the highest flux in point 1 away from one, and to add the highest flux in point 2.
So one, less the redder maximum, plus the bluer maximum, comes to 1.17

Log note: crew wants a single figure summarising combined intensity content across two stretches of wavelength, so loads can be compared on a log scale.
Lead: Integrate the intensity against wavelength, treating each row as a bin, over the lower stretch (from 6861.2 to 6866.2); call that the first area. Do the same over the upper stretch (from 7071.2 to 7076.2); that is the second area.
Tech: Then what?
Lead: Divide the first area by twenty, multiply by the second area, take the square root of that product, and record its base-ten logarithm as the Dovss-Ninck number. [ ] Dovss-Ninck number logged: 1.25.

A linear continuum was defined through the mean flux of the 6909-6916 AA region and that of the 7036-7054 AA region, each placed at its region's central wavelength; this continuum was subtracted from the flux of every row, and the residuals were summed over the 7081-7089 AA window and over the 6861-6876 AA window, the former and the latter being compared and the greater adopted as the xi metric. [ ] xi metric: 4.5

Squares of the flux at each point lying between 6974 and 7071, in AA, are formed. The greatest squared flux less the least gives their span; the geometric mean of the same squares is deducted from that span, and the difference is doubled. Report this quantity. -409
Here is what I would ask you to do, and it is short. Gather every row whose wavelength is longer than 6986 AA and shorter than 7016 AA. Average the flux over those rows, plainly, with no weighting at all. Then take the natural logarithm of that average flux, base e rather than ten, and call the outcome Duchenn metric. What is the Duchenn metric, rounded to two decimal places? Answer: 2.78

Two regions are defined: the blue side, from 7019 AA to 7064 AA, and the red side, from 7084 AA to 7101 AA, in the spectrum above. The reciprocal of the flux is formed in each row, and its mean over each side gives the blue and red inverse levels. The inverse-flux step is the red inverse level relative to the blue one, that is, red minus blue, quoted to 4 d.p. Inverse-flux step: 0.0009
